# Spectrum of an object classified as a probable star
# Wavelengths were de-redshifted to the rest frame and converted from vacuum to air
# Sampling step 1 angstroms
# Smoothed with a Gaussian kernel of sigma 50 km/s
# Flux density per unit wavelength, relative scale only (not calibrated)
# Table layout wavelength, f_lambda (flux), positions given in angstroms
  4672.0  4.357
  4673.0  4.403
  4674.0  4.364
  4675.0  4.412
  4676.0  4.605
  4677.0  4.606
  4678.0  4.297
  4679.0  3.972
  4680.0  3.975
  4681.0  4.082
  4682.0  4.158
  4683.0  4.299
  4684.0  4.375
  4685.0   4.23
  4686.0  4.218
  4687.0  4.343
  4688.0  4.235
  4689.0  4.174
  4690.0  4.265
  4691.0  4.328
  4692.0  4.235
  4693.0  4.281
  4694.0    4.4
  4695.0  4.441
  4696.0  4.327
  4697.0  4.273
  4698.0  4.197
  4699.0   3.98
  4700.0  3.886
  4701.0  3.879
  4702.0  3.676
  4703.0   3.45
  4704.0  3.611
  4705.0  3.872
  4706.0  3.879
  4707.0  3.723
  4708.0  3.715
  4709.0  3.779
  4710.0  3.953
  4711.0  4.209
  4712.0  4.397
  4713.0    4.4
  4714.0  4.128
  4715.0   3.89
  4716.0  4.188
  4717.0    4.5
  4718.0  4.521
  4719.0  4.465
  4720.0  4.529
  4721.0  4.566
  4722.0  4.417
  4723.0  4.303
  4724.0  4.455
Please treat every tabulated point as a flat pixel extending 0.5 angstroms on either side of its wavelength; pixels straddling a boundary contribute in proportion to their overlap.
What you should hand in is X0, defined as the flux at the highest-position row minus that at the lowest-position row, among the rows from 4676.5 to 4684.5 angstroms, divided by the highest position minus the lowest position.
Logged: -0.033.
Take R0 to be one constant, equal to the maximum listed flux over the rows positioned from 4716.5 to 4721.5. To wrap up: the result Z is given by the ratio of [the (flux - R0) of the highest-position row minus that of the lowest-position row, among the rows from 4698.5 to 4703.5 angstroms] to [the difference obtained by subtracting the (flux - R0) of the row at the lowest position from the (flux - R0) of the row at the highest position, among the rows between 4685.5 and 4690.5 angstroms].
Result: -11.3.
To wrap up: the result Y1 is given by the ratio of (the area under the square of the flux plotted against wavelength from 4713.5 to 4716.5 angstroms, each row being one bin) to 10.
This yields 4.97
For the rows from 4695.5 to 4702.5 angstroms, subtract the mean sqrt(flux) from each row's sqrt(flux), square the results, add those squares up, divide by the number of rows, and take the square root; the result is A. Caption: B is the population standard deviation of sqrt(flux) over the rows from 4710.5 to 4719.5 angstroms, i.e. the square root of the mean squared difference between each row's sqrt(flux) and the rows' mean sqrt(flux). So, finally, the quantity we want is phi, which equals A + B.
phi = 0.104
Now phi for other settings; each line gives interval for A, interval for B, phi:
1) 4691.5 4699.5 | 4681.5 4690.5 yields 0.049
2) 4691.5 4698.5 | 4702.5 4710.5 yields 0.059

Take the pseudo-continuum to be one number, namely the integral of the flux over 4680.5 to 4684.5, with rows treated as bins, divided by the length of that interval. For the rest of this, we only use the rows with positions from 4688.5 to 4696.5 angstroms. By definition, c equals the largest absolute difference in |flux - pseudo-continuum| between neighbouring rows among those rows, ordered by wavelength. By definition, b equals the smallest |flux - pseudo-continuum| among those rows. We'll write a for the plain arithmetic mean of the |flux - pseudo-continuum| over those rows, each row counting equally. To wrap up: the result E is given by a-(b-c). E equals 0.20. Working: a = 0.09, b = 0.01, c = 0.119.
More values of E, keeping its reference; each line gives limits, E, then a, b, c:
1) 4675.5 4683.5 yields 0.44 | 0.20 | 0.07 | 0.309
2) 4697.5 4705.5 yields 0.64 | 0.41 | 0.03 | 0.261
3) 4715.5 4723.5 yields 0.41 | 0.22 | 0.04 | 0.231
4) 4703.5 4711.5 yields 0.63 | 0.39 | 0.02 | 0.261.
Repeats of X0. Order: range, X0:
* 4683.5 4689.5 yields -0.040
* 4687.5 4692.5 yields 0.000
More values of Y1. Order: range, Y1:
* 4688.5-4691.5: 5.43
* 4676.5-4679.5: 5.55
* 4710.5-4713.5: 5.64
